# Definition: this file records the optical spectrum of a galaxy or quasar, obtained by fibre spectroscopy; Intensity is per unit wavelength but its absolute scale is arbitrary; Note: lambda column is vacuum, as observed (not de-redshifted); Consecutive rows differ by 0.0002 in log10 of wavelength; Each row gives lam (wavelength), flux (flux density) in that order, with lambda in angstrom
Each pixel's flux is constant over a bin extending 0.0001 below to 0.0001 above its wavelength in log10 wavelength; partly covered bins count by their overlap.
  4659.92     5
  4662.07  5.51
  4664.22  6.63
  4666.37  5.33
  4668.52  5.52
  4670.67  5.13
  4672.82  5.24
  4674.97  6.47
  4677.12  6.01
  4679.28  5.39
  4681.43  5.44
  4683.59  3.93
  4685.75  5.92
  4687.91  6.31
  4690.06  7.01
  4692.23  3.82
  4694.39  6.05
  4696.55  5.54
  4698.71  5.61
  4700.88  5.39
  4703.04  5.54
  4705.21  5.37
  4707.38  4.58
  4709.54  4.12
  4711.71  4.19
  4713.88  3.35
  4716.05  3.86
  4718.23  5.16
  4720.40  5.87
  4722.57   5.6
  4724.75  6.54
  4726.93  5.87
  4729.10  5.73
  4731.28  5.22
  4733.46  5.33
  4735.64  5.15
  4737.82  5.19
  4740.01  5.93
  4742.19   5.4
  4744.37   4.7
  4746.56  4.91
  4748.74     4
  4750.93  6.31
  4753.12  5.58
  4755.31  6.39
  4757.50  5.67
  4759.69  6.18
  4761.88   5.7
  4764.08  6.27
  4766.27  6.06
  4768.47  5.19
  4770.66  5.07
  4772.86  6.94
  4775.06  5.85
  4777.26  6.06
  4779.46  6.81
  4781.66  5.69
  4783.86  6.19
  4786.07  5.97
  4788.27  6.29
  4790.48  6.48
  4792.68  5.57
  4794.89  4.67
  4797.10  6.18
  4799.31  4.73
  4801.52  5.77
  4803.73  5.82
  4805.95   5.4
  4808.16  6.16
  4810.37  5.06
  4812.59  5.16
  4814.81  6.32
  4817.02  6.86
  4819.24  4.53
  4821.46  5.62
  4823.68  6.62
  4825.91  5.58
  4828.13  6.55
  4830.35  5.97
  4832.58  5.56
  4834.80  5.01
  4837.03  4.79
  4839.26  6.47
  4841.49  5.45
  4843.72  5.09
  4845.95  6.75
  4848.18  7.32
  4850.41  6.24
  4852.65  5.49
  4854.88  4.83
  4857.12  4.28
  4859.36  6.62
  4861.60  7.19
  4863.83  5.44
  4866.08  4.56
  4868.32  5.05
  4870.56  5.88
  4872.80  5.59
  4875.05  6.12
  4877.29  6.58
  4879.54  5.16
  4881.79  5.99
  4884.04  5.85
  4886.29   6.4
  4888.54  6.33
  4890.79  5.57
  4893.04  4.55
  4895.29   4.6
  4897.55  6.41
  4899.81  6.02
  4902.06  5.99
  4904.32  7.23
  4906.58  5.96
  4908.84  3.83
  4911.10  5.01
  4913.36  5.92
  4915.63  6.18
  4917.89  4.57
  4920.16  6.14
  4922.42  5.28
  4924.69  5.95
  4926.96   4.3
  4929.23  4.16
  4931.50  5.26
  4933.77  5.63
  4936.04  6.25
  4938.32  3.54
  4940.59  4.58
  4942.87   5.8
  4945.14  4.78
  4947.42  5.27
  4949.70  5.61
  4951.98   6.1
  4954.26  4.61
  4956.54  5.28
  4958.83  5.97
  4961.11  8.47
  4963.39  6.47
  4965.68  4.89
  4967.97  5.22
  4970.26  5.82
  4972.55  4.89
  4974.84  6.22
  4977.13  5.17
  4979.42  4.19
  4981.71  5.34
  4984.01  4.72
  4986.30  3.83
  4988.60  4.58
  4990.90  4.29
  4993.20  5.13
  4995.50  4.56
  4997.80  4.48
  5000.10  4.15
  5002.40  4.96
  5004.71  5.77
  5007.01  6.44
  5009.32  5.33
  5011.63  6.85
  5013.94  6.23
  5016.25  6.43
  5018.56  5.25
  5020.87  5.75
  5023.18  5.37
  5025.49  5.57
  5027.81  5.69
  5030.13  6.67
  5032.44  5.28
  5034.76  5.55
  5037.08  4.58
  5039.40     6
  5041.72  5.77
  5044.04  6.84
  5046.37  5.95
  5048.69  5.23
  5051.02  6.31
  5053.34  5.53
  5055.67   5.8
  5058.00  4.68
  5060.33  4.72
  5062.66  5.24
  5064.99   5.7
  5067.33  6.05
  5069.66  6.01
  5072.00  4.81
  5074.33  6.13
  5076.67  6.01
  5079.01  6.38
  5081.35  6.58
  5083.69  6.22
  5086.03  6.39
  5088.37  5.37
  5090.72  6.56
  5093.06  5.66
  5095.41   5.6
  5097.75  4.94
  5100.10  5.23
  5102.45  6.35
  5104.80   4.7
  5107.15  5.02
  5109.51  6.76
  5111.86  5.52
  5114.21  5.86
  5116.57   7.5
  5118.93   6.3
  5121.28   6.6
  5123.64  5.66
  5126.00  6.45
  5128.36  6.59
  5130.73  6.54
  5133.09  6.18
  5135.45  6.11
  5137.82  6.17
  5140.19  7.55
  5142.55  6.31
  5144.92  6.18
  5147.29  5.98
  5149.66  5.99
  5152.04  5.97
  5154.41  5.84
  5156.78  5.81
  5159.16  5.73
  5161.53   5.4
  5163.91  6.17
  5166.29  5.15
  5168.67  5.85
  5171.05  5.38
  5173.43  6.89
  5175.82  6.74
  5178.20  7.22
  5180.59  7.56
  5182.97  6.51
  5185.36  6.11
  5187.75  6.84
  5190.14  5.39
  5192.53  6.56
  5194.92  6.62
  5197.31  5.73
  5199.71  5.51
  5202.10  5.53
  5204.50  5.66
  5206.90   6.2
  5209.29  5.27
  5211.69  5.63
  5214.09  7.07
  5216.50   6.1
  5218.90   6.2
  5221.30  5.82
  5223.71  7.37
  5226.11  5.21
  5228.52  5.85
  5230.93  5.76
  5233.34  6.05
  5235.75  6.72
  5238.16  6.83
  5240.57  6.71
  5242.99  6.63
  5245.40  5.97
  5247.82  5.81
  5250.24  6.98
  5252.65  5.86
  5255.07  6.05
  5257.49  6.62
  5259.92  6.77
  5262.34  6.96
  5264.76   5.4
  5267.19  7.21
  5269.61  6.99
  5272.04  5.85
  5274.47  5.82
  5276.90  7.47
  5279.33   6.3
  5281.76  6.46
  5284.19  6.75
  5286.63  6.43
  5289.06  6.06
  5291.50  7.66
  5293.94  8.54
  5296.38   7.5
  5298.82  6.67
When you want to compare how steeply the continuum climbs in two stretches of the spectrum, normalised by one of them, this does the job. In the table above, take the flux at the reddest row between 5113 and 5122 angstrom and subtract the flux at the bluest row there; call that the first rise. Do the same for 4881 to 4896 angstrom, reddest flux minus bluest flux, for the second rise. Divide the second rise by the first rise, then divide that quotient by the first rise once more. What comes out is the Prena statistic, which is -2.5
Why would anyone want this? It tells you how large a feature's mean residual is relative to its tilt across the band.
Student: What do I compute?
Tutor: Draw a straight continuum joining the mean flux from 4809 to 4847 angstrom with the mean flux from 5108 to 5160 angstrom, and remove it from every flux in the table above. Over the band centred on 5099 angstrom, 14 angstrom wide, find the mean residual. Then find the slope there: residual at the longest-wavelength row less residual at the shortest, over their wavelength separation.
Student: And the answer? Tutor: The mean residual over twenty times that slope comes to 0.47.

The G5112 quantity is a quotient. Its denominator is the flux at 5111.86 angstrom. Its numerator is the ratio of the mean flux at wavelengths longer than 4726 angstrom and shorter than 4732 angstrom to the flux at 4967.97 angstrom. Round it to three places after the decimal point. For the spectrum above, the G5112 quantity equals 0.195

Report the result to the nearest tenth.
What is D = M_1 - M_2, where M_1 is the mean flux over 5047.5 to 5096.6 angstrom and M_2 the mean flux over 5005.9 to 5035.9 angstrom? -0.1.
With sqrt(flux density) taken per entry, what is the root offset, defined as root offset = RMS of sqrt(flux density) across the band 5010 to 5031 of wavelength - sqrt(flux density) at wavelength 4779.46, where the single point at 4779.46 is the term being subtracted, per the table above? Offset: -0.16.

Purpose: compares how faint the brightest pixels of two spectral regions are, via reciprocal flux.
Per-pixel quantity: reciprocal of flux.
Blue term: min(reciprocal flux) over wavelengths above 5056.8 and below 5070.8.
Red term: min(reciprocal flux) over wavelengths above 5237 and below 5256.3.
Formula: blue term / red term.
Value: 1.15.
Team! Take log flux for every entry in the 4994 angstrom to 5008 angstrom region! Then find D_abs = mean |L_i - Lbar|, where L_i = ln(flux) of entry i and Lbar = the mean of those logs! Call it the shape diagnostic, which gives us 0.13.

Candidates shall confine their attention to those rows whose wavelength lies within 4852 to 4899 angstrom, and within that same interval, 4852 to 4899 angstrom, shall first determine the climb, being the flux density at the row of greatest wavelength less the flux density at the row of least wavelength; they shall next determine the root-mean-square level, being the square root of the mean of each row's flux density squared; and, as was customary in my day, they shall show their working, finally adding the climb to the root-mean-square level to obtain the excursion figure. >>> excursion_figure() 6.6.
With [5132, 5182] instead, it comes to 7.6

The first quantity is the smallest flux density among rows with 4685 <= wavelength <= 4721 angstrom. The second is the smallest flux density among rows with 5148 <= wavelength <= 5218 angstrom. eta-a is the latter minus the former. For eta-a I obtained 1.8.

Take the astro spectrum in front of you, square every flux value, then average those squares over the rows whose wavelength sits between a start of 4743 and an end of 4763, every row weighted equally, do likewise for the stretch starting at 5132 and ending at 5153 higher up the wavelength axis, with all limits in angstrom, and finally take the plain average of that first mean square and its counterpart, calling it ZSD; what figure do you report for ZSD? 35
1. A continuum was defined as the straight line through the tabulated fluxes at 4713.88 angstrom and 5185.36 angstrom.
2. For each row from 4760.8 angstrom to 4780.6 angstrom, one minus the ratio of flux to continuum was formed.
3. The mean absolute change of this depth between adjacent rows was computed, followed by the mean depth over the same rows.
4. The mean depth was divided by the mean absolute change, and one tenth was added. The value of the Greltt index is -3.2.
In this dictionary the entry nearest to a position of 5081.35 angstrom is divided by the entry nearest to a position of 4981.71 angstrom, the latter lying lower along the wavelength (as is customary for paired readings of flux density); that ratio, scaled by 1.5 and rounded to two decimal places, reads 1.85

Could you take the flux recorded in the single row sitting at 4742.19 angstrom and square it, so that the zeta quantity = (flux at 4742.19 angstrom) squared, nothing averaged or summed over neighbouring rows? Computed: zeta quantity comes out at 29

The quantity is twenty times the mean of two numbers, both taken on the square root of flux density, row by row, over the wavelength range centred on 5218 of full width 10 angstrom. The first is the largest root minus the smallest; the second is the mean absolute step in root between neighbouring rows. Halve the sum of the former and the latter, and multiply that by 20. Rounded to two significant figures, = 3.4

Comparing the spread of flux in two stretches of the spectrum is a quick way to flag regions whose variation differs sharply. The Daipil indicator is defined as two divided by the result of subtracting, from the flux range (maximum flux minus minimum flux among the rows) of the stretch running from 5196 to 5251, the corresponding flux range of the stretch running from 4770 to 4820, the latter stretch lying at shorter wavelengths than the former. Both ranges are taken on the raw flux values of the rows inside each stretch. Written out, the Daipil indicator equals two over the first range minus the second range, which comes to -8.0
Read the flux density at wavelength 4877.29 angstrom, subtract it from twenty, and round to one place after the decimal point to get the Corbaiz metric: 13.4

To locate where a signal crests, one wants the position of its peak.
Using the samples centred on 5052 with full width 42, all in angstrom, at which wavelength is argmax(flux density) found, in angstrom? 5044.04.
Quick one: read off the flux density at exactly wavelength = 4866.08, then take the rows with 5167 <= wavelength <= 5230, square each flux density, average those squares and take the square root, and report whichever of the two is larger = 6.2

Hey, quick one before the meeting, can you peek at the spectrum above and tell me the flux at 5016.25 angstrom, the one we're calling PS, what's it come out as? 6.43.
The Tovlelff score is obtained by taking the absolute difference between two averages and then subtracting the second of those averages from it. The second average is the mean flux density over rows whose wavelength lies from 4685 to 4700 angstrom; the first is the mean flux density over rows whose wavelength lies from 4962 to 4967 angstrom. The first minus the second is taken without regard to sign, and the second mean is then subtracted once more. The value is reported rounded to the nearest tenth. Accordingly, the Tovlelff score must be -5.7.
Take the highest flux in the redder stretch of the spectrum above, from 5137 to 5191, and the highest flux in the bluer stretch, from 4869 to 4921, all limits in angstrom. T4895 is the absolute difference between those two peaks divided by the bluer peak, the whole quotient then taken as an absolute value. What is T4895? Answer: 0.05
